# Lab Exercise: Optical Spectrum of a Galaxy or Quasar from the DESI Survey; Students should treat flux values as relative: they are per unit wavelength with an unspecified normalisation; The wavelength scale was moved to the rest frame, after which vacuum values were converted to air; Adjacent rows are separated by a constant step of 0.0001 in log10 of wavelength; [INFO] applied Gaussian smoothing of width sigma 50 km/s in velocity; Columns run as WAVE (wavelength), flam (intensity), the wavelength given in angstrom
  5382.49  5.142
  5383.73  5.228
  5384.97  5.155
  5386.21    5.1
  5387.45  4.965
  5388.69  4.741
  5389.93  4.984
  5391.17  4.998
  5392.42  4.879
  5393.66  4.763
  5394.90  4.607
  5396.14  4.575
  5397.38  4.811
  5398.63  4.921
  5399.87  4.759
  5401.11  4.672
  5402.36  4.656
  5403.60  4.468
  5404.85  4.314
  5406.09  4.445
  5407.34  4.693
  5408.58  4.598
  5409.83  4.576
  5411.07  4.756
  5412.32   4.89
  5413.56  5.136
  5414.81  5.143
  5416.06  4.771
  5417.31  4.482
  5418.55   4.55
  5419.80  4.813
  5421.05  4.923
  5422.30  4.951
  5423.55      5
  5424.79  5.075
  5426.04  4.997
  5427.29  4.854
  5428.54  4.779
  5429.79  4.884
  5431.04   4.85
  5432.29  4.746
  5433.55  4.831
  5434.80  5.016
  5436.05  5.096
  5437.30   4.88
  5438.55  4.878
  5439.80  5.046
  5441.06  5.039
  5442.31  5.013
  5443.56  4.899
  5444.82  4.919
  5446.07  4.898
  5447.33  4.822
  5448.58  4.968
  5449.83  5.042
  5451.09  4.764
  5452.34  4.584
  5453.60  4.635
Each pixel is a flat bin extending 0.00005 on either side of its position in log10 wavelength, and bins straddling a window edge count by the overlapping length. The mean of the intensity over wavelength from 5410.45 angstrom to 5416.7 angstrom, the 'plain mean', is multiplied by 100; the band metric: 494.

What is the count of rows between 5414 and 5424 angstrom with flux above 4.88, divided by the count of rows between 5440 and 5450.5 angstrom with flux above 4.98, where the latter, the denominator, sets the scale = 1.3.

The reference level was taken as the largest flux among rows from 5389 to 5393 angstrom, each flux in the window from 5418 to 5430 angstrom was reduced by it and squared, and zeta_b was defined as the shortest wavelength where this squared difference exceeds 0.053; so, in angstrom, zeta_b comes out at 5418.55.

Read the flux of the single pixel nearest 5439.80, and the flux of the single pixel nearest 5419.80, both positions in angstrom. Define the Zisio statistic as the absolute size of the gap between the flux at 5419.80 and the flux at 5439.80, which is 0.23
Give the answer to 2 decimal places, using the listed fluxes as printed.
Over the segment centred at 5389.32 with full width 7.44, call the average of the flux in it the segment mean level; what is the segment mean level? 4.94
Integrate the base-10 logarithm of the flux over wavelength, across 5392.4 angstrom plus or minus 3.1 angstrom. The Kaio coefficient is 4.25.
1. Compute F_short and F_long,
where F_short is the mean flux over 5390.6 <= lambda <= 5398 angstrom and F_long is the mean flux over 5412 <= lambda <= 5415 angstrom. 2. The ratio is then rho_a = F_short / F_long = 0.94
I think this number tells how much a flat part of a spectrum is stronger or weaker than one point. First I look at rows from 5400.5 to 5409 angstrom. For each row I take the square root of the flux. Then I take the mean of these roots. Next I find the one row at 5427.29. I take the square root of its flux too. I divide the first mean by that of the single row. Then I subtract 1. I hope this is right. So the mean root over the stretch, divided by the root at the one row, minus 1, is -0.032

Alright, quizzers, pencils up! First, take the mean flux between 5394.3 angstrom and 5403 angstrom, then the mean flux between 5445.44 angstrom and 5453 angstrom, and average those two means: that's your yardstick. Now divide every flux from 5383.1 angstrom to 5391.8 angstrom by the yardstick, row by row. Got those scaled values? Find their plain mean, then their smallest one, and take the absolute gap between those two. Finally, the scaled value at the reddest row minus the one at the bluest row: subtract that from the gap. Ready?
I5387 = 0.11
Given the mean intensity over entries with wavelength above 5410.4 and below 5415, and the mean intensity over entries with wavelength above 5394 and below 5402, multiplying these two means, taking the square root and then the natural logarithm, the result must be 1.58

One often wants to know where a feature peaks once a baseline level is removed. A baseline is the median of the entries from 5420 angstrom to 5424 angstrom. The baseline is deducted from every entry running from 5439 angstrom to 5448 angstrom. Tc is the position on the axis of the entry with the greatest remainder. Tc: 5439.80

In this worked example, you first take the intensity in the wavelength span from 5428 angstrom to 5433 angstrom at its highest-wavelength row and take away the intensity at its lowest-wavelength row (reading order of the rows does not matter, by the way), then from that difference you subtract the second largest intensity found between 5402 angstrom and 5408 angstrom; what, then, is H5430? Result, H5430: -4.69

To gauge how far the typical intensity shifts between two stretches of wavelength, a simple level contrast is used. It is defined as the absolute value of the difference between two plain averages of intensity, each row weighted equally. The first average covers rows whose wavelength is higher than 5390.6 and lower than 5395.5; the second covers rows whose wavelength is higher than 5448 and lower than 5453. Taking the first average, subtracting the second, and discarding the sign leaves 0.03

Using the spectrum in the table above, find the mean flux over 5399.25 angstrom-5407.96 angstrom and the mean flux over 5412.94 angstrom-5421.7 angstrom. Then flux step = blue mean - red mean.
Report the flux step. -0.26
